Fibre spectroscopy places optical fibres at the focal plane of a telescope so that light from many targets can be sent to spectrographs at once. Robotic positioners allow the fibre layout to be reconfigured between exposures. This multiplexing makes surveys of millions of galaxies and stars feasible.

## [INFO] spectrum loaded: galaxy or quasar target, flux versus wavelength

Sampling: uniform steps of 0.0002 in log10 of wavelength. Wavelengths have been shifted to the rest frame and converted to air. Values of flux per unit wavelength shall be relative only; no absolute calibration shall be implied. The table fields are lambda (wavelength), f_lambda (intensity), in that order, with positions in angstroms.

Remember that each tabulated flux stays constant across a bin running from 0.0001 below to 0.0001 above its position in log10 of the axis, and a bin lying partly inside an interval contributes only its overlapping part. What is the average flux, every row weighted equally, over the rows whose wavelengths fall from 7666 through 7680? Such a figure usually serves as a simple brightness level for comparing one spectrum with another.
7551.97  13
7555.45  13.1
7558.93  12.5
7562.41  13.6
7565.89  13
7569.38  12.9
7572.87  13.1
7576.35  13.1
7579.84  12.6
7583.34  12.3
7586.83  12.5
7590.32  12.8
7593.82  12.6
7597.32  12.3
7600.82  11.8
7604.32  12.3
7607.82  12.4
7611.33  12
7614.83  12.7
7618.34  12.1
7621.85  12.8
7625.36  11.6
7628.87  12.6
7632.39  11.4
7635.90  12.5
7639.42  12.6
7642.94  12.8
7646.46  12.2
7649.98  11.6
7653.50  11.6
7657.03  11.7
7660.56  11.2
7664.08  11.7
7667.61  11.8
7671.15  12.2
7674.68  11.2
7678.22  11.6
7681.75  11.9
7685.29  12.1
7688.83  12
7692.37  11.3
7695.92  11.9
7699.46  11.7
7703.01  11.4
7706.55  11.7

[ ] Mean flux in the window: 11.7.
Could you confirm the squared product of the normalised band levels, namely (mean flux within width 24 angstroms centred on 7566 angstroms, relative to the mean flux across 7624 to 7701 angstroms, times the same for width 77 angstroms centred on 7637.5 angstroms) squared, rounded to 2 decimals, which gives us 1.24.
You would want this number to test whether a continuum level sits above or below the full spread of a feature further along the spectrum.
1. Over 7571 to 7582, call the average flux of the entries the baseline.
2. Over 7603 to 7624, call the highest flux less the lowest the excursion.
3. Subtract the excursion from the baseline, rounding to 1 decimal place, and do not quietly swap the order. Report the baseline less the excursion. 12.1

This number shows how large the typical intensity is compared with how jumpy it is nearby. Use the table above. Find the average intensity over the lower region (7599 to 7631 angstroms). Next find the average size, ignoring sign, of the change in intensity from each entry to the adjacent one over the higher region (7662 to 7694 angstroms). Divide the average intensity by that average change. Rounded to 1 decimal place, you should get 30.6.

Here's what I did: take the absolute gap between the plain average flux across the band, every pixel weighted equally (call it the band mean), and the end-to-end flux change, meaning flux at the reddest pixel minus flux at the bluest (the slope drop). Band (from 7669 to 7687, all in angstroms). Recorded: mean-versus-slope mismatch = 11.9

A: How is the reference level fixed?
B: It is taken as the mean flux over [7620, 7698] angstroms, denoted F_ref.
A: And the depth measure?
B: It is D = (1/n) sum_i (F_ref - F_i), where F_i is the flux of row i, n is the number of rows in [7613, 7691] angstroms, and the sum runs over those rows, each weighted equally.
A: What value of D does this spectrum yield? -0.1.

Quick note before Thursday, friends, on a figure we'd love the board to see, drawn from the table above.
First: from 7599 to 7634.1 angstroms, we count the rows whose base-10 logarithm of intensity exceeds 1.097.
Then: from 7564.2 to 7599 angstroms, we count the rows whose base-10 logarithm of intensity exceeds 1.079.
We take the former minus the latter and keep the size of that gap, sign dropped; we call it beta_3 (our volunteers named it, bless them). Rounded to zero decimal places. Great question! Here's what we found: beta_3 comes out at 7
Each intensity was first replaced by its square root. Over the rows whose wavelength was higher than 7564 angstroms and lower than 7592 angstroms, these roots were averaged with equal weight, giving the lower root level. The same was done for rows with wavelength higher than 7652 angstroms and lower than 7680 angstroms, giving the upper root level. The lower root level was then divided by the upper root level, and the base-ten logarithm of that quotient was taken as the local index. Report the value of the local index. 0.021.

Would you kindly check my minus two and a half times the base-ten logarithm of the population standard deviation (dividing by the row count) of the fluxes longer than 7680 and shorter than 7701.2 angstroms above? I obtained 1.46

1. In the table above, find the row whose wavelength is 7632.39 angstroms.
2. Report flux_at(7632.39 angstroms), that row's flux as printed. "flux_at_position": 11.4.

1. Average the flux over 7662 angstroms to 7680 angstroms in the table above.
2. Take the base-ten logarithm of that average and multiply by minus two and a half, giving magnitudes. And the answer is -2.67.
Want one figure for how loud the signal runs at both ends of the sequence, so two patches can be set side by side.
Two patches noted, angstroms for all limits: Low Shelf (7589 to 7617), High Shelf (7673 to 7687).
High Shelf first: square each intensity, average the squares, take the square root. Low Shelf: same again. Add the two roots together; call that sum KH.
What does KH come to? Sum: 24.1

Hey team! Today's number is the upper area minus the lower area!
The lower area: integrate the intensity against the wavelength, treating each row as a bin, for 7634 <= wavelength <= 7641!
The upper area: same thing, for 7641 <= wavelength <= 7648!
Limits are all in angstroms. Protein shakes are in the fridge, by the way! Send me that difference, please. 0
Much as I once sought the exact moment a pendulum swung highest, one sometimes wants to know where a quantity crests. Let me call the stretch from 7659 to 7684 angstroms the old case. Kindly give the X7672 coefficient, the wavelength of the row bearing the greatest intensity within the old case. 7671.15 angstroms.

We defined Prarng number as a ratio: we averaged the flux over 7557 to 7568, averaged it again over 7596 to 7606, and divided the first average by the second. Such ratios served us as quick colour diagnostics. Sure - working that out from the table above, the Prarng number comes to 1.07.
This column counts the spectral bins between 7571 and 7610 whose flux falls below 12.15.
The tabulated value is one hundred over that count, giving 100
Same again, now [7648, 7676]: 14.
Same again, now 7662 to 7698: 11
